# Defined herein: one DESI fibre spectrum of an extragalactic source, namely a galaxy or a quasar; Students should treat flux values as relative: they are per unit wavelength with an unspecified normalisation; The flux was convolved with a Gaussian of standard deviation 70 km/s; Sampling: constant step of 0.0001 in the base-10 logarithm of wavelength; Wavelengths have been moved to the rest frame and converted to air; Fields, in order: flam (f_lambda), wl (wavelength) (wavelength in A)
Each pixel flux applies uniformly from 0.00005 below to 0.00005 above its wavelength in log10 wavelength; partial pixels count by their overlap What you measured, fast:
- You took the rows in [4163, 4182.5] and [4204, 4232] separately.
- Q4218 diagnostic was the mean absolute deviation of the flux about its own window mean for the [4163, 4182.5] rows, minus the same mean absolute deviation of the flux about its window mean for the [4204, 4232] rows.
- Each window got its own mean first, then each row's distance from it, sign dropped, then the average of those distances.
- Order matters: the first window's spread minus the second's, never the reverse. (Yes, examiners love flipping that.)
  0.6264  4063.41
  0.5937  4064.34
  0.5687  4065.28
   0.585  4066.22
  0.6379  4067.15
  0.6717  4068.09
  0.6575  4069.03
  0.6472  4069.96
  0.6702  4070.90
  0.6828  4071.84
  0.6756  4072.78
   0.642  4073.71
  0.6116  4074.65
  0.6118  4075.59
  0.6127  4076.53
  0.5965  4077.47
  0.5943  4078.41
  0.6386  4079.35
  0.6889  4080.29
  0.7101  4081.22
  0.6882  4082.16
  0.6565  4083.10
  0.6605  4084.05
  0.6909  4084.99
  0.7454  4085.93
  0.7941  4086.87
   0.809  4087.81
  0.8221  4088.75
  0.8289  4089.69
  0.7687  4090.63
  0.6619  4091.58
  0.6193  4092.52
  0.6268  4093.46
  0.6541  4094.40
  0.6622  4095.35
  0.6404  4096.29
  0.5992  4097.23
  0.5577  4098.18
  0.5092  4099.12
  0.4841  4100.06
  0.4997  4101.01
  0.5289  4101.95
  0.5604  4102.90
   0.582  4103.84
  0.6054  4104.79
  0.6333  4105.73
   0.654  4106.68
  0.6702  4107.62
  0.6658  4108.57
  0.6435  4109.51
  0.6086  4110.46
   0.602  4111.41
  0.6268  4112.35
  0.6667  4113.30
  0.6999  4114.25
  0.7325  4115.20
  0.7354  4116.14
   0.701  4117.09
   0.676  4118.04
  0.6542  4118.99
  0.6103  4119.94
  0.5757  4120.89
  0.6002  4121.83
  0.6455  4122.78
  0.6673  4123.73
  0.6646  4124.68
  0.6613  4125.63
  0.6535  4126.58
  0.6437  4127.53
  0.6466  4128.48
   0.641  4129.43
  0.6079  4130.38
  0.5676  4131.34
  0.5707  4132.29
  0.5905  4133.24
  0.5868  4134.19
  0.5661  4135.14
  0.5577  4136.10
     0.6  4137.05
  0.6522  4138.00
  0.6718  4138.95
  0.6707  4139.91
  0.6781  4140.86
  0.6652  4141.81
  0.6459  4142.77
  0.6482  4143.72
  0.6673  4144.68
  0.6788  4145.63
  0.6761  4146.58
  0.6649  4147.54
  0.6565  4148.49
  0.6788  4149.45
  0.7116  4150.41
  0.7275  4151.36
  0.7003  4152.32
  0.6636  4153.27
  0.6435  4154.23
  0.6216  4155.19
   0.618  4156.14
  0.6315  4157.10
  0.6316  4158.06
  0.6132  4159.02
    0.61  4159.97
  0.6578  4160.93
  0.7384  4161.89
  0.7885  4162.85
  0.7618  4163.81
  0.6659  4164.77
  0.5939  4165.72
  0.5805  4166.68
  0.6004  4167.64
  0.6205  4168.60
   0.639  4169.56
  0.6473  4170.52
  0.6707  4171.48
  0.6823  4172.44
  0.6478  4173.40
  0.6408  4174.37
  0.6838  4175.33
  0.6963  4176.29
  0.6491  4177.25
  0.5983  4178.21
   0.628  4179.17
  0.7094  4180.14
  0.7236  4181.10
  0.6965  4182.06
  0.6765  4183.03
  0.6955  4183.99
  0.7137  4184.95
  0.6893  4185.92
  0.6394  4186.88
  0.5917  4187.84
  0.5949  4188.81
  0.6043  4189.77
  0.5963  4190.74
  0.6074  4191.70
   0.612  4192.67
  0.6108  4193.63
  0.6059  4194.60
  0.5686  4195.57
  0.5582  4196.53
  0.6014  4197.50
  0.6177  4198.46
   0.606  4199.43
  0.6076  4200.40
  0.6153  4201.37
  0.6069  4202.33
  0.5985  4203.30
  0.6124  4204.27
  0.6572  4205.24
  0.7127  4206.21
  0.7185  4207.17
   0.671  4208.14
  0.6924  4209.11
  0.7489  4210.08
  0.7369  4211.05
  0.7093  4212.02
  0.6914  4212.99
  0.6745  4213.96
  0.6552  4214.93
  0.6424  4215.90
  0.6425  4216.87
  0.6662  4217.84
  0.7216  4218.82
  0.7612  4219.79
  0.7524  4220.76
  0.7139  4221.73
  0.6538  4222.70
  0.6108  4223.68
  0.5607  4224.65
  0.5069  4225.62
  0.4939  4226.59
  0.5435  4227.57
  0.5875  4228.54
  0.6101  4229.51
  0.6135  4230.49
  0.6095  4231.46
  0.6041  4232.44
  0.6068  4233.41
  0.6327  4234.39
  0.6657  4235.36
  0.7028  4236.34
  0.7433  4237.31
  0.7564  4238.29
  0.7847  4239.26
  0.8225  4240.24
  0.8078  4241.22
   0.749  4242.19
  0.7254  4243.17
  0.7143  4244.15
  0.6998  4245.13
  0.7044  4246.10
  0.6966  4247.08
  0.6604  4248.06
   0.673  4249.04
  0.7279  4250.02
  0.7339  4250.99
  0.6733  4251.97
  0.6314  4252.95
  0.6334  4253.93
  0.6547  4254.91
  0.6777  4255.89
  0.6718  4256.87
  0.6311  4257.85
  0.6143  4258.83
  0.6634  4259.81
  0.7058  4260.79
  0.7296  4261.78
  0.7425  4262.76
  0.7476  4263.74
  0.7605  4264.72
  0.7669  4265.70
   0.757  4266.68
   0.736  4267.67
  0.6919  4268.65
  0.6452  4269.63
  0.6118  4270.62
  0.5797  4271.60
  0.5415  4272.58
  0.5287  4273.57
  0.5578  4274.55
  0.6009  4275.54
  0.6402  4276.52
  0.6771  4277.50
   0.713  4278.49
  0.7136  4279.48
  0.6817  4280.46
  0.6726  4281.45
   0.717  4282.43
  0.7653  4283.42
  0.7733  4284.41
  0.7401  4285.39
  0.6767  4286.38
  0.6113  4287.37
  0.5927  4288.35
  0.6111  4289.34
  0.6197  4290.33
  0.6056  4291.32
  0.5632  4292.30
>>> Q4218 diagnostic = -0.018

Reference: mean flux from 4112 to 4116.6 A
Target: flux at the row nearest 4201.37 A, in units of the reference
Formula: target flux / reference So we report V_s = 0.89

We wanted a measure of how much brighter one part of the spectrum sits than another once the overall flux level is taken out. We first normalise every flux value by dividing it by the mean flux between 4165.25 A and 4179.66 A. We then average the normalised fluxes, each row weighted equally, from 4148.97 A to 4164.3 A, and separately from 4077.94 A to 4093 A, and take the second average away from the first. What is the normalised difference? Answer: -0.06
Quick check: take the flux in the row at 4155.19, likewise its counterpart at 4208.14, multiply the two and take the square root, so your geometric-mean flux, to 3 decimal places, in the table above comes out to 0.646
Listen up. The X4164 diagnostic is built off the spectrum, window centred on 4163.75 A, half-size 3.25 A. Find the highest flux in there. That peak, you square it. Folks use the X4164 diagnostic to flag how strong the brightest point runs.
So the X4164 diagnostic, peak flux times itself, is 0.62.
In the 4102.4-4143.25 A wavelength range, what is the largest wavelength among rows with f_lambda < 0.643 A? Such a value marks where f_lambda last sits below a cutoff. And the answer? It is 4137.05 A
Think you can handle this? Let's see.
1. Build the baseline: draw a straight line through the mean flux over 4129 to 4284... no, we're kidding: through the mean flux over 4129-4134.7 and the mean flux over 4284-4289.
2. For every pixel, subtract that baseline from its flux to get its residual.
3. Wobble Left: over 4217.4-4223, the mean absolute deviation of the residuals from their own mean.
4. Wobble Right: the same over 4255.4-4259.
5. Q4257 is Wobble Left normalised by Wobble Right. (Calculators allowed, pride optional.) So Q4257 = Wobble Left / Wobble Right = 1.3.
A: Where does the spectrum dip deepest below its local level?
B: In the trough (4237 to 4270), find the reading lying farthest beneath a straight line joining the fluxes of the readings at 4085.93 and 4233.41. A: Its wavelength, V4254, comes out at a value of 4258.83 A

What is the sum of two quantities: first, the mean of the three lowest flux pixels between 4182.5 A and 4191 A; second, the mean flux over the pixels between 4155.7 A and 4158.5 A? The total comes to 1.22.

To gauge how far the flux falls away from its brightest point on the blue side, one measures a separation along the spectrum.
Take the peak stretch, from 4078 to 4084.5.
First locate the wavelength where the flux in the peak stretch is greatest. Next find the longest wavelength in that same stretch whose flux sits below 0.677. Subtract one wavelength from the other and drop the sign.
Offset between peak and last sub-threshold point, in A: 2.8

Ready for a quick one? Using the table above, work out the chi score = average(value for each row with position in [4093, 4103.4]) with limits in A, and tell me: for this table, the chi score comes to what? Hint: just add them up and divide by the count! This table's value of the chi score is 0.575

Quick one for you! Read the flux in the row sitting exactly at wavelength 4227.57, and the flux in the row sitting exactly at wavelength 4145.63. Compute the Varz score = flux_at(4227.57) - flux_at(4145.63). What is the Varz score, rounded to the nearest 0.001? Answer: -0.135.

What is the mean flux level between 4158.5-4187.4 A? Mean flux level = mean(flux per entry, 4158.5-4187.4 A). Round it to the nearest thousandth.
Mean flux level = 0.665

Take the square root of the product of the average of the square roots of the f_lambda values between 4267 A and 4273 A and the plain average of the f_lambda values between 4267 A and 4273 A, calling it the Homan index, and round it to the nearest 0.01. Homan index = 0.71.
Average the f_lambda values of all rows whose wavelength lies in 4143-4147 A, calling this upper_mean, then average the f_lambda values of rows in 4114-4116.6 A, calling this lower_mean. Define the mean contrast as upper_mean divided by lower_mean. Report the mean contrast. 0.92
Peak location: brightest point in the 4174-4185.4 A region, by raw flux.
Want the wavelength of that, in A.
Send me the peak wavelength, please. 4181.10 A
